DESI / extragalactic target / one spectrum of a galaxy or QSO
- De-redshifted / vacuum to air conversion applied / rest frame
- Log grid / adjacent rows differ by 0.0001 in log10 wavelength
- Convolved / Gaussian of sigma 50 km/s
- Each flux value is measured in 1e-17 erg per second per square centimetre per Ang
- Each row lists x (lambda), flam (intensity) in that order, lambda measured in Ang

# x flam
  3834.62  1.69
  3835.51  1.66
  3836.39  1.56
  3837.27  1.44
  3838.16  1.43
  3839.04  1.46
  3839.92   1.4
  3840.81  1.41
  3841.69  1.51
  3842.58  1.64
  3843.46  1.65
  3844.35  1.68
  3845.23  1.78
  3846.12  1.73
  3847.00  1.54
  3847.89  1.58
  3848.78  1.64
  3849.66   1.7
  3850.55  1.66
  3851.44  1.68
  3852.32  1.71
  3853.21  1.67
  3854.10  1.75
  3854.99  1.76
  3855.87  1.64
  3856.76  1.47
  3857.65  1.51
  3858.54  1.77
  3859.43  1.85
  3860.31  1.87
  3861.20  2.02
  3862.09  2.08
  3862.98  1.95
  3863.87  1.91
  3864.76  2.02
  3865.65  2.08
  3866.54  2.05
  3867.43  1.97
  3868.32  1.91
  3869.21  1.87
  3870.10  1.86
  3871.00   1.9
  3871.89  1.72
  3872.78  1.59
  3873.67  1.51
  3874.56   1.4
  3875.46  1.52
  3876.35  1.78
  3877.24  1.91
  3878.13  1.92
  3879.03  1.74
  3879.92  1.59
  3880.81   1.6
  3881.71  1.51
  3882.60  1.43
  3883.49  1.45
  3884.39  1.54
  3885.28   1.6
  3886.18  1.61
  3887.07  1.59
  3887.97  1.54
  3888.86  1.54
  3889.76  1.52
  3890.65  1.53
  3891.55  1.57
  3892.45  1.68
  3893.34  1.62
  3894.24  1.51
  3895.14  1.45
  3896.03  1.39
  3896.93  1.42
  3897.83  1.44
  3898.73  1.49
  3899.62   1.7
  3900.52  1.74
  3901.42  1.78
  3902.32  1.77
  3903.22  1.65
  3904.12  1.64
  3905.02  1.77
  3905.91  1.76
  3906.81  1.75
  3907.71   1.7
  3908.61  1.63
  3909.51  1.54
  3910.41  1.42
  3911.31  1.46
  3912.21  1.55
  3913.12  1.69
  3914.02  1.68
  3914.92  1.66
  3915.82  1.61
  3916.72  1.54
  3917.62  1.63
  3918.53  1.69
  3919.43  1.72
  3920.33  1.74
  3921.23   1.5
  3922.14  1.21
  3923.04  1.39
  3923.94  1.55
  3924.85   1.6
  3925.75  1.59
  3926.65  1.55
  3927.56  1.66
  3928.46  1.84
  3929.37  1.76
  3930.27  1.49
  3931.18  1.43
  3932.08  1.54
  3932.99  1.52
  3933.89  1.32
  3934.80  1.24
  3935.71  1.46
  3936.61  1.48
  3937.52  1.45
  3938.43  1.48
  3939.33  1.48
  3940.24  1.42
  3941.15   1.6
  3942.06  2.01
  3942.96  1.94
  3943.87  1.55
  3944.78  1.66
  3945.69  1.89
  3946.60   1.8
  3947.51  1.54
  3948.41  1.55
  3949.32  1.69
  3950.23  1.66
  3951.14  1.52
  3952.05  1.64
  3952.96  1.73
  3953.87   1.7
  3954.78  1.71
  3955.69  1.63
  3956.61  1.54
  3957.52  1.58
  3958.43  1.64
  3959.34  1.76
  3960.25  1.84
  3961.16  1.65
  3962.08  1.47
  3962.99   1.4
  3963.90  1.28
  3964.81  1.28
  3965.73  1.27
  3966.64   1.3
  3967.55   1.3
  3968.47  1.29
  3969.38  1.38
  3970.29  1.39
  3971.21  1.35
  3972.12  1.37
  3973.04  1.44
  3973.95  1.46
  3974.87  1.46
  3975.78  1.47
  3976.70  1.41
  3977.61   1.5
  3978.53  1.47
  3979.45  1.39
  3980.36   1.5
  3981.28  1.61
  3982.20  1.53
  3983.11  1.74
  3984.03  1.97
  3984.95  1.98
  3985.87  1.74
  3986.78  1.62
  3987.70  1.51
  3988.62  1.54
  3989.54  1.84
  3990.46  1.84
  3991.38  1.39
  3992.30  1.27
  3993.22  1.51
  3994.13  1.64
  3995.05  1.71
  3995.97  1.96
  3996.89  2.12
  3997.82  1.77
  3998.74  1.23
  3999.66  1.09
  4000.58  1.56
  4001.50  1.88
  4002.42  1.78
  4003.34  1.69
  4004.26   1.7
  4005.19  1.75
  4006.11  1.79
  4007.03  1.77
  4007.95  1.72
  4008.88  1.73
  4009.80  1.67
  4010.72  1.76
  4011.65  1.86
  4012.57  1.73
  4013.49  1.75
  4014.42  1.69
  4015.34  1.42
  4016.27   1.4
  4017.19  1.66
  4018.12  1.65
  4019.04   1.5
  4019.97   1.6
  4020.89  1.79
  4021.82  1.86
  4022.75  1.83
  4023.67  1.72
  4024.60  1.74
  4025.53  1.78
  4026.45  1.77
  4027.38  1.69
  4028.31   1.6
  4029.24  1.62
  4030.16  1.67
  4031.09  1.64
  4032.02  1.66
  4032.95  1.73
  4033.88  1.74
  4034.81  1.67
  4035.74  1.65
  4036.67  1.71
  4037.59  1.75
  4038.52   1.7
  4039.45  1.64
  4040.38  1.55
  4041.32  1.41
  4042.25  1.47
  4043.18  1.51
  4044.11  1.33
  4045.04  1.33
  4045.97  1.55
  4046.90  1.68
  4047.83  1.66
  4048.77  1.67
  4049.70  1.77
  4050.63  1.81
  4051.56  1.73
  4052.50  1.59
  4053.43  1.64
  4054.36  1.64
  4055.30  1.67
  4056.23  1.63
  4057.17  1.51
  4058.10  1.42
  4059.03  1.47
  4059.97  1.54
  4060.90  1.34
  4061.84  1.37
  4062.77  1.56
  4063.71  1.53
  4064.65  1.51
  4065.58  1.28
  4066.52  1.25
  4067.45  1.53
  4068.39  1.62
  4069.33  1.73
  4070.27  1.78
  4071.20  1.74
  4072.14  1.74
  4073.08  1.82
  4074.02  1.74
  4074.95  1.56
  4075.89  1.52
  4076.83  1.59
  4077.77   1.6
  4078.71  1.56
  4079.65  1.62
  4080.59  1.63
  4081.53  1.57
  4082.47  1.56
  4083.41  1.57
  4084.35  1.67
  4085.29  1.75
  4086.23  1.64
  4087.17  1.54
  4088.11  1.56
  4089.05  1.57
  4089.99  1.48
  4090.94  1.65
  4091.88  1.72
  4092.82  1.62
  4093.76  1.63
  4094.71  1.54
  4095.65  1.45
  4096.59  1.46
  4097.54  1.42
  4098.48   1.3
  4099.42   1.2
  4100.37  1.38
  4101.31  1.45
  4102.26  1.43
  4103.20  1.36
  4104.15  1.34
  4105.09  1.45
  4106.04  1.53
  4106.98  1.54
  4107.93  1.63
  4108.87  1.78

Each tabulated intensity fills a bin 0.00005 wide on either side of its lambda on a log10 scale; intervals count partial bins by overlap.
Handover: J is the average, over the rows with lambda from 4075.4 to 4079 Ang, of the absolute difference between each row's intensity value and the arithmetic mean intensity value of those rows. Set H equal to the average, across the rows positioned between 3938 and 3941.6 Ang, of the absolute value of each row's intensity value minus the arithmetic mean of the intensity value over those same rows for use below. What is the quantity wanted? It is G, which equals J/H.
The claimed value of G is 0.5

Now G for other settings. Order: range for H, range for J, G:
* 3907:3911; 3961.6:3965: 0.8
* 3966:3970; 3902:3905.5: 2.0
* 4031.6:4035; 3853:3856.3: 1.4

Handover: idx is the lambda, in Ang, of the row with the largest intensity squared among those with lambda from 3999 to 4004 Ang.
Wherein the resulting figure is 4001.50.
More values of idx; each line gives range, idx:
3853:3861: 3860.31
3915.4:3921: 3920.33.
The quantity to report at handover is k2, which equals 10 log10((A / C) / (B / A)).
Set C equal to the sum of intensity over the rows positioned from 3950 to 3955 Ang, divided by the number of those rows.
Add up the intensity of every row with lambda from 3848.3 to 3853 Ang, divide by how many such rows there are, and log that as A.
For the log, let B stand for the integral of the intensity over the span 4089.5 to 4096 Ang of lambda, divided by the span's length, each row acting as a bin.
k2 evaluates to 0.3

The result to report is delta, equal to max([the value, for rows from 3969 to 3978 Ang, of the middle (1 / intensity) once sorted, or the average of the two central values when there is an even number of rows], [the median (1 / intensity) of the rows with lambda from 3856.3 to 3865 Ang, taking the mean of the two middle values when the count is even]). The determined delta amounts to 0.70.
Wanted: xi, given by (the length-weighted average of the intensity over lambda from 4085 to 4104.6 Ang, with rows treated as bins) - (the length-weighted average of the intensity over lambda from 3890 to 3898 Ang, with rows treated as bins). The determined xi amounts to -0.02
